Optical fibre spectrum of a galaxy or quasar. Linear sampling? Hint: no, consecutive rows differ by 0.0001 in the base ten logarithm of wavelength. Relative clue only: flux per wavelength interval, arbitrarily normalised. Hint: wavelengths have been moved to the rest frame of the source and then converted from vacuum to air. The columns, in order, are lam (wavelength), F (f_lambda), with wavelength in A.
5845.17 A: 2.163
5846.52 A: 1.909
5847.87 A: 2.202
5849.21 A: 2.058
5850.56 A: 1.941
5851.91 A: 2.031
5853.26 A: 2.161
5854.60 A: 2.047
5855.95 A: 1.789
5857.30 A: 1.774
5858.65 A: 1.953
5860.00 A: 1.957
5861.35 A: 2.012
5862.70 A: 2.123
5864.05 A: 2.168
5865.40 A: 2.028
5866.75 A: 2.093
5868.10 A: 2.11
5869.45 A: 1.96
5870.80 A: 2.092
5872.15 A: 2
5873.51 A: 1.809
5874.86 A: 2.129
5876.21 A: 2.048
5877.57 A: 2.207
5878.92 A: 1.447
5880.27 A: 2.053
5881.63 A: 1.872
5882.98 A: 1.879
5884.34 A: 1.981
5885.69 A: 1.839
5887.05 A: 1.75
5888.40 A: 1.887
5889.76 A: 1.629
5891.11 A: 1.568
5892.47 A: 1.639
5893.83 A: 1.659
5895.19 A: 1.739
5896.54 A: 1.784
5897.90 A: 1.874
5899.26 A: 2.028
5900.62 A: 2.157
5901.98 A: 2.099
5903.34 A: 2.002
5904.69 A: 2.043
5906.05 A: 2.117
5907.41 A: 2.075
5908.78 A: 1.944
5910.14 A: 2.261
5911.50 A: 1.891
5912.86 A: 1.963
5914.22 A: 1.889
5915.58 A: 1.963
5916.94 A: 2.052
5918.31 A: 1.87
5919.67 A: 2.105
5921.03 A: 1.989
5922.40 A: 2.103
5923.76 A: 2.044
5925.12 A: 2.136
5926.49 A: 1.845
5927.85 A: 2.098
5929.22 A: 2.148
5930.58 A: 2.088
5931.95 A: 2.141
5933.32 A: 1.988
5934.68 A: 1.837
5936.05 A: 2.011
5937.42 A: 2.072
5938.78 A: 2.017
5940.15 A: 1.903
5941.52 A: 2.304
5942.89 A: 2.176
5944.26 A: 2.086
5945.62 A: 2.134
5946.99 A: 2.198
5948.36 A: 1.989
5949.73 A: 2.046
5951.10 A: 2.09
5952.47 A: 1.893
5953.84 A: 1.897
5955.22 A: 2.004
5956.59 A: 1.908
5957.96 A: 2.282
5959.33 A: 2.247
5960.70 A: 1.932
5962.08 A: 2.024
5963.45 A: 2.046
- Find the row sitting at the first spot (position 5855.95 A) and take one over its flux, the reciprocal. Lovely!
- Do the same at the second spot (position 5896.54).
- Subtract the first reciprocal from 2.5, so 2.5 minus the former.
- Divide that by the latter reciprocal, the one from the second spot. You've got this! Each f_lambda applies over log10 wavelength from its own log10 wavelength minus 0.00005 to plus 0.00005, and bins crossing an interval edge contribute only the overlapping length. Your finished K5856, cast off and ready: 3.46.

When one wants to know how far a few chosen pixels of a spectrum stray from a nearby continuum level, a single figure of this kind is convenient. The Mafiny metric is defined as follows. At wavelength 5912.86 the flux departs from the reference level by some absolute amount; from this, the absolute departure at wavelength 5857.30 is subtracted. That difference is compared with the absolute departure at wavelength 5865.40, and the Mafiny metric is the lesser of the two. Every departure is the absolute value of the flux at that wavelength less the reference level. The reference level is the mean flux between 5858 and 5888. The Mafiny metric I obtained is -0.19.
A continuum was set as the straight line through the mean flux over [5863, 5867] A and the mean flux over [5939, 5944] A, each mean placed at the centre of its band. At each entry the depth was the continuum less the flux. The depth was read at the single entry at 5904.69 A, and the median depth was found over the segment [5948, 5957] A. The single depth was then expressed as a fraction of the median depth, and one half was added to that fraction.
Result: 1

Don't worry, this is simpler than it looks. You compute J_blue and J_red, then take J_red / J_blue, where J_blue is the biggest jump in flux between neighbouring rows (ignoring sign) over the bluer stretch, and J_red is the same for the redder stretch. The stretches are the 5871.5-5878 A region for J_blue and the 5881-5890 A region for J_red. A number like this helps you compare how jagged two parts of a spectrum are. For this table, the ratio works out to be 0.8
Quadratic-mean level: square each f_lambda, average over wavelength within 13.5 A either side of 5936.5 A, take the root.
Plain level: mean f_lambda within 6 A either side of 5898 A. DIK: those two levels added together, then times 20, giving 79.1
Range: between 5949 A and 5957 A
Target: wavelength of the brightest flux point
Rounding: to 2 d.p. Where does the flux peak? 5951.10 A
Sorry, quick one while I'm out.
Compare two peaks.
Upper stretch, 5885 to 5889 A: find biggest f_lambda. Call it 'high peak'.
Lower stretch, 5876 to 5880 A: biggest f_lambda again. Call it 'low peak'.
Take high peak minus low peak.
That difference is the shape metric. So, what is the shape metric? -0.32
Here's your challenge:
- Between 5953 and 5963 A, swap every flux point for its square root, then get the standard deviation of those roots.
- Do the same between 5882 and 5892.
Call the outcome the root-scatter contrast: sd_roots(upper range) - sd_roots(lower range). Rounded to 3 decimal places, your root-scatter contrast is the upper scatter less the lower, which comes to -0.001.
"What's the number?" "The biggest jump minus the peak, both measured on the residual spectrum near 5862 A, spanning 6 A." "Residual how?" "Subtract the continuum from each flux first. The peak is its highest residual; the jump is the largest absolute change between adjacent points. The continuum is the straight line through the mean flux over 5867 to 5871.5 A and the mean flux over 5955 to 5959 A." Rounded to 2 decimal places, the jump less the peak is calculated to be 0.00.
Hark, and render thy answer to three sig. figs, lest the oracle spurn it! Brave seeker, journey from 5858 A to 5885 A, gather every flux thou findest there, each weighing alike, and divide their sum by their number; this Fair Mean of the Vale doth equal 2.00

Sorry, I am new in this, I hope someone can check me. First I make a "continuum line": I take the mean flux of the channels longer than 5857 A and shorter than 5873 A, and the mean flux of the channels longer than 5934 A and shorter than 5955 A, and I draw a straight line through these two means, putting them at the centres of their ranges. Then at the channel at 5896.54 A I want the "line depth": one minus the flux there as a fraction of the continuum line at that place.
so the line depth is 0.12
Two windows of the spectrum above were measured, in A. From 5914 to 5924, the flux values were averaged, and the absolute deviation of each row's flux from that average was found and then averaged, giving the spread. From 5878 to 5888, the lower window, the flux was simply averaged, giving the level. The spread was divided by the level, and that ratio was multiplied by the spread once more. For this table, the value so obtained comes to 0.0030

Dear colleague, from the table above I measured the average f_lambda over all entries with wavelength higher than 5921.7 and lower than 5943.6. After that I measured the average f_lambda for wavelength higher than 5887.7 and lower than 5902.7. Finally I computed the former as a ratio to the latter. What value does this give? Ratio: 1.13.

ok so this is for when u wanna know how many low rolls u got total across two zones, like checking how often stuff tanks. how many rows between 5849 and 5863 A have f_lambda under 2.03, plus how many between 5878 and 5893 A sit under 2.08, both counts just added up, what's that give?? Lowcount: 17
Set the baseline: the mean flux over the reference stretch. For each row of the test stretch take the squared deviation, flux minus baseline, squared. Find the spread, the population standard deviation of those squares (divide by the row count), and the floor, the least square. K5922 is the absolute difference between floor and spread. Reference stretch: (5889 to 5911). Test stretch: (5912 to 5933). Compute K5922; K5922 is 0.019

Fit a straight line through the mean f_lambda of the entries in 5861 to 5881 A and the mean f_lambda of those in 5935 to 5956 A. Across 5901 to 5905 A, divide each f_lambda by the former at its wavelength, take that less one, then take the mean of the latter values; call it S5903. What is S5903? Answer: 0.01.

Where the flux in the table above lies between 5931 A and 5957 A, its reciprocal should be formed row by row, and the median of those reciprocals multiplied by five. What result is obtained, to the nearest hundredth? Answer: 2.48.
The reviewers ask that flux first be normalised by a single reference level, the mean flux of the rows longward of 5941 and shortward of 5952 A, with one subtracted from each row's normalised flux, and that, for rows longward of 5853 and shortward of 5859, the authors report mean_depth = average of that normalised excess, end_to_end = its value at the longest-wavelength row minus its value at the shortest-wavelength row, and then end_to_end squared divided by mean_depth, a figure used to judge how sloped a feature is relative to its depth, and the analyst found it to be -0.11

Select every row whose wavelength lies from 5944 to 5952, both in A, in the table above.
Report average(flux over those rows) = 2.09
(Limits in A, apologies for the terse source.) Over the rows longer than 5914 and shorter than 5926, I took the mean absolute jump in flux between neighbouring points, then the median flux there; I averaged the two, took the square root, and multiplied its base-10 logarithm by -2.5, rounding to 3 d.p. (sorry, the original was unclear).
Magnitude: -0.043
